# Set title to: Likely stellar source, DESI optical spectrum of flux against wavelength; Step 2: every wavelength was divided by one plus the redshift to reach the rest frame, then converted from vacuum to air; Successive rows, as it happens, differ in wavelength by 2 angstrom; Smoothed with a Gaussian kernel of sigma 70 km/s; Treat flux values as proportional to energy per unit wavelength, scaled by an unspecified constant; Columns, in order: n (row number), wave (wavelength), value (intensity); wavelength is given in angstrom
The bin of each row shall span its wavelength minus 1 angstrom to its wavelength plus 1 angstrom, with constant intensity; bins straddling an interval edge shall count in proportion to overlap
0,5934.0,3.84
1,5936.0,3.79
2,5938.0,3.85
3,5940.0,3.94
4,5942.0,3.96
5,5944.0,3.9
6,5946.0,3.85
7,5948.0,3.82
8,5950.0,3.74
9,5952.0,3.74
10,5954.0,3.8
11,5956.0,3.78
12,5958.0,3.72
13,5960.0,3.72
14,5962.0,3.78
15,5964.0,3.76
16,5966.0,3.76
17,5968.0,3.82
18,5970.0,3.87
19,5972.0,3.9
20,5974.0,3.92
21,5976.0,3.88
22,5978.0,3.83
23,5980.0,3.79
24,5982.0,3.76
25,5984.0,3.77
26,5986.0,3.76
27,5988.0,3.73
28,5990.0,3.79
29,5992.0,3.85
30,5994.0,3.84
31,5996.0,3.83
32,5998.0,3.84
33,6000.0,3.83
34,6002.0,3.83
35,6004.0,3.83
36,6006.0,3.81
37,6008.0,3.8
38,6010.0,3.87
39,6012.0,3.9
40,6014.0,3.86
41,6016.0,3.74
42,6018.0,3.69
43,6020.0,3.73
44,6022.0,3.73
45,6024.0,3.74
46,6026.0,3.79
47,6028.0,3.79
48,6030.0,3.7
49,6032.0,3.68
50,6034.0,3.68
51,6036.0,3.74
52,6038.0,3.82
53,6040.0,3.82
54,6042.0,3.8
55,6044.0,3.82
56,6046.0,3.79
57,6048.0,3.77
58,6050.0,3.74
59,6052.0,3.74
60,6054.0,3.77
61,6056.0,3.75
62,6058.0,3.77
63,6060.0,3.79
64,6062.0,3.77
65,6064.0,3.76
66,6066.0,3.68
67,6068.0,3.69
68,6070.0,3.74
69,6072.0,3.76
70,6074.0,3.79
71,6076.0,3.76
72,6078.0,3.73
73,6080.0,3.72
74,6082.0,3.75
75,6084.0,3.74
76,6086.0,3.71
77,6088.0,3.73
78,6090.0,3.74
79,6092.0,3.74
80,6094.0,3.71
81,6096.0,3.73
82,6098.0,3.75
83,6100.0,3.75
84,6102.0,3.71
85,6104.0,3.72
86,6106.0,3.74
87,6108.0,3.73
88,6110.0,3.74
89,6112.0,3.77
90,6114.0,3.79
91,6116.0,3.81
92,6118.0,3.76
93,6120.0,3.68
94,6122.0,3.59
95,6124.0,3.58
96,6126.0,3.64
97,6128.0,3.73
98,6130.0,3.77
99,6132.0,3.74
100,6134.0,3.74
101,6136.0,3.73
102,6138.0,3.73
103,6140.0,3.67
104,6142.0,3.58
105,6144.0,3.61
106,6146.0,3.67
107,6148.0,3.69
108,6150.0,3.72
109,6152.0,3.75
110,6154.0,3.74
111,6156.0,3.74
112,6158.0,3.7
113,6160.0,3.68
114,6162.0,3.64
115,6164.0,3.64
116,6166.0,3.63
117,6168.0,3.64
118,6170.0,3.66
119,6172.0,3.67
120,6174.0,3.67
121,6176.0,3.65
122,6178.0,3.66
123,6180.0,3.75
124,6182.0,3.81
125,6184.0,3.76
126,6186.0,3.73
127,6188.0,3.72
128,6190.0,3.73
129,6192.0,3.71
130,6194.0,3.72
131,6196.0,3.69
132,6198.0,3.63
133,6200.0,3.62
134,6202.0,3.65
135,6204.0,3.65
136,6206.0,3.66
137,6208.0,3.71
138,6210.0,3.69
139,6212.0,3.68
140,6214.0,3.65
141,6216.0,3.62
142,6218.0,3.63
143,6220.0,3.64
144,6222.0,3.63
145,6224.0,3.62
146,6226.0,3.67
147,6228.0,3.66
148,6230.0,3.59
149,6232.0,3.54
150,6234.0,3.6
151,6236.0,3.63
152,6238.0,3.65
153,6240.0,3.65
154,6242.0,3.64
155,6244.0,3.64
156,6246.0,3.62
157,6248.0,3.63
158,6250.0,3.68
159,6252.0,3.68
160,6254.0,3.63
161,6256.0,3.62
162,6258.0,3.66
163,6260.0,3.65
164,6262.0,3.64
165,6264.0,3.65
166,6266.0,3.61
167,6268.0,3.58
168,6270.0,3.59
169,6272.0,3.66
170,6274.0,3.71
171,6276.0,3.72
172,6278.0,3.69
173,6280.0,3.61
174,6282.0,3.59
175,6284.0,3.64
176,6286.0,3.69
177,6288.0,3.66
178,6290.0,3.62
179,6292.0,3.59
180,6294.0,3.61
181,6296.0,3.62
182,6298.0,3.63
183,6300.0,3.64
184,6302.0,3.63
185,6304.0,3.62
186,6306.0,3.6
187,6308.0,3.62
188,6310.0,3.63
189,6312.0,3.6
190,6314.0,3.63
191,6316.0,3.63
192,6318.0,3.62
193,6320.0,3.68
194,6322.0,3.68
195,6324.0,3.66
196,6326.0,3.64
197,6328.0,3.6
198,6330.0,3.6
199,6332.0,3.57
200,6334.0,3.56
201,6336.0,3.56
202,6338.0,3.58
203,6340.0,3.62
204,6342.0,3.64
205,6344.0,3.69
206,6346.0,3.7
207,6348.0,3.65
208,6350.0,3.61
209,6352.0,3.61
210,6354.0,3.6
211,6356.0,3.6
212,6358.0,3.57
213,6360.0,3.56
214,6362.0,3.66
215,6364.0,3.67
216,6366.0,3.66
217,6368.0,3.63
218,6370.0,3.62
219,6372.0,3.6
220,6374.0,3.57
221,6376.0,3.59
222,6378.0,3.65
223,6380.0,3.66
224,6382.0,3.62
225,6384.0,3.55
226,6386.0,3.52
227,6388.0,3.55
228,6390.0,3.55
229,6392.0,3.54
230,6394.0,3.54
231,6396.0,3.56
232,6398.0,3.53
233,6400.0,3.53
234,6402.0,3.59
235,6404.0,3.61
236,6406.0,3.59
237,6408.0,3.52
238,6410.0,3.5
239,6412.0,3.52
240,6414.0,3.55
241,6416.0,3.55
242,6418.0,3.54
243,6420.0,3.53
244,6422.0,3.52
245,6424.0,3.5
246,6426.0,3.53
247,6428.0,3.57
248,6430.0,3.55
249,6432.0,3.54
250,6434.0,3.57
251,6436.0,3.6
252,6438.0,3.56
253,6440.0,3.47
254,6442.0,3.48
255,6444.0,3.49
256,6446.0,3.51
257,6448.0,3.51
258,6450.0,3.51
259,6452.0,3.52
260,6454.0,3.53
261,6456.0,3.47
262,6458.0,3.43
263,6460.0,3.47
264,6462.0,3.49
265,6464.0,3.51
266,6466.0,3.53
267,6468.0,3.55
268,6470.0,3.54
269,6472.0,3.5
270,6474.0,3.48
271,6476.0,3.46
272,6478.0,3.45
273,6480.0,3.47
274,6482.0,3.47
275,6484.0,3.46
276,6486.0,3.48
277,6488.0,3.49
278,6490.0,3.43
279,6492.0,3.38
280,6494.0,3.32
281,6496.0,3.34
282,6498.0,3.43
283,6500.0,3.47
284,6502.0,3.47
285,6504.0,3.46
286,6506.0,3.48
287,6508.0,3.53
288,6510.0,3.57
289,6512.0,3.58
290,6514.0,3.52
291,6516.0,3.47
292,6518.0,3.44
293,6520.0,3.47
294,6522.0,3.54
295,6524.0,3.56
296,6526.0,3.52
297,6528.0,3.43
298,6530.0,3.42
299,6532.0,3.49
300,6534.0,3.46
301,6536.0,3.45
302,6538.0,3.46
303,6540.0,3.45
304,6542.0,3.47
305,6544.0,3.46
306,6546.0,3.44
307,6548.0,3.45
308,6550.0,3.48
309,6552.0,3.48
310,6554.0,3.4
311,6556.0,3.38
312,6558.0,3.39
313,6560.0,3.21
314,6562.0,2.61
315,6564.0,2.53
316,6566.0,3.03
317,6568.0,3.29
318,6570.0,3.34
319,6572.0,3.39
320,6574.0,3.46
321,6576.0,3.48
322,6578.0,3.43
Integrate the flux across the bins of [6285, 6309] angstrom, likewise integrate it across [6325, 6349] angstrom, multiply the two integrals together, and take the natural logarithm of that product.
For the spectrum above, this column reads 8.93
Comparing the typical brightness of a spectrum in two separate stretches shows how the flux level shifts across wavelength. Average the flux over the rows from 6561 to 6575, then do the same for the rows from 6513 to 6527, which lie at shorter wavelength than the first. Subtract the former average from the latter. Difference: 0.41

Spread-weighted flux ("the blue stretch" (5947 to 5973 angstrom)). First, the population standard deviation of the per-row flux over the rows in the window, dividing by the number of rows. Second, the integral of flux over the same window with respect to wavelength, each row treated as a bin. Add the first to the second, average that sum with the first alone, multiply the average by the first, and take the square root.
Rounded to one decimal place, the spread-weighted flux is 1.6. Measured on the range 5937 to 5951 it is 1.4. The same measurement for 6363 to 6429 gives 2.4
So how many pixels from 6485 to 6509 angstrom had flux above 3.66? 0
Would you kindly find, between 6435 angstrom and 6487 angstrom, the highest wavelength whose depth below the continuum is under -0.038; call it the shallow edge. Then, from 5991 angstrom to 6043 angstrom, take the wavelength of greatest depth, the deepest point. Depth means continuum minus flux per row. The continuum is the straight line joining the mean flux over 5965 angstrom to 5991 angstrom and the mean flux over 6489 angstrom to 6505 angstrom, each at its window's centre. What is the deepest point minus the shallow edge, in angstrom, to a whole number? -468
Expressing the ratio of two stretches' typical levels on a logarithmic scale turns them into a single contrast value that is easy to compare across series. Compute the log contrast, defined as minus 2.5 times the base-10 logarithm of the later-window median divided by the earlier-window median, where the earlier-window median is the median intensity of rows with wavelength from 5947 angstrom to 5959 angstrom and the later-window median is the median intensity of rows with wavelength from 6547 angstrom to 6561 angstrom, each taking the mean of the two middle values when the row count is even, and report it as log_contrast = 0.109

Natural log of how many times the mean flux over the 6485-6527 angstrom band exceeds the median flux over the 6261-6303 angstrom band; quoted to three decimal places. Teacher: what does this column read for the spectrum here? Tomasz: -0.044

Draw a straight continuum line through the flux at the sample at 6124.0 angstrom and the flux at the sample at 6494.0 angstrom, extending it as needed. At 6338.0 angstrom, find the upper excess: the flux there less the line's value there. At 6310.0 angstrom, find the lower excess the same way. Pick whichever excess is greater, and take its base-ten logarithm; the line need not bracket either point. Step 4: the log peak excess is -0.743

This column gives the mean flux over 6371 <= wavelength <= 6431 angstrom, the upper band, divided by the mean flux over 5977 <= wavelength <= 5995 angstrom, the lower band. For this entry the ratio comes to 0.938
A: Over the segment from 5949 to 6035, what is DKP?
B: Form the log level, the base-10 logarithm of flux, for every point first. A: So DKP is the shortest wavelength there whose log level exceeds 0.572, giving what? 5950.0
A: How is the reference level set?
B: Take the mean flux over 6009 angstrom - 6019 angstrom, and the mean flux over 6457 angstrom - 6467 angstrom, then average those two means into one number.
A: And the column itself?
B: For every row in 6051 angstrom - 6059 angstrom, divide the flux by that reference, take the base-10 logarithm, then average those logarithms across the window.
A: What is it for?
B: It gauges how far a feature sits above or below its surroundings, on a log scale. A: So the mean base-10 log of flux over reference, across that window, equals 0.013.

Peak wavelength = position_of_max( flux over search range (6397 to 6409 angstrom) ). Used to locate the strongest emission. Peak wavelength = 6404.0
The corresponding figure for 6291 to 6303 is 6300.0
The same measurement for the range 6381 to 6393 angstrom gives 6382.0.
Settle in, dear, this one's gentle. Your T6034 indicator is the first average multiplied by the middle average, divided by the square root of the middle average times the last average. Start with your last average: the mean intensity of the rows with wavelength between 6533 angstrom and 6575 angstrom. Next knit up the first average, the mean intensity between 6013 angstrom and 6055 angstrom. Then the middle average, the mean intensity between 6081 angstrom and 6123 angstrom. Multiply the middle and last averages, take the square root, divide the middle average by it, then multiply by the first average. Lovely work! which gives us 3.99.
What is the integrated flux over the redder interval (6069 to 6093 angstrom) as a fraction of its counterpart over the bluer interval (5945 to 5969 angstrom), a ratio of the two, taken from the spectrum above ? 0.99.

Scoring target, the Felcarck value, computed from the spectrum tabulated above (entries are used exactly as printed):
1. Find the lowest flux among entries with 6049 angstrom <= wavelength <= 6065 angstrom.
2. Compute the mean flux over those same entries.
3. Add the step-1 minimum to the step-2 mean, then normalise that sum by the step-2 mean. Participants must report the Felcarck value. 1.99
